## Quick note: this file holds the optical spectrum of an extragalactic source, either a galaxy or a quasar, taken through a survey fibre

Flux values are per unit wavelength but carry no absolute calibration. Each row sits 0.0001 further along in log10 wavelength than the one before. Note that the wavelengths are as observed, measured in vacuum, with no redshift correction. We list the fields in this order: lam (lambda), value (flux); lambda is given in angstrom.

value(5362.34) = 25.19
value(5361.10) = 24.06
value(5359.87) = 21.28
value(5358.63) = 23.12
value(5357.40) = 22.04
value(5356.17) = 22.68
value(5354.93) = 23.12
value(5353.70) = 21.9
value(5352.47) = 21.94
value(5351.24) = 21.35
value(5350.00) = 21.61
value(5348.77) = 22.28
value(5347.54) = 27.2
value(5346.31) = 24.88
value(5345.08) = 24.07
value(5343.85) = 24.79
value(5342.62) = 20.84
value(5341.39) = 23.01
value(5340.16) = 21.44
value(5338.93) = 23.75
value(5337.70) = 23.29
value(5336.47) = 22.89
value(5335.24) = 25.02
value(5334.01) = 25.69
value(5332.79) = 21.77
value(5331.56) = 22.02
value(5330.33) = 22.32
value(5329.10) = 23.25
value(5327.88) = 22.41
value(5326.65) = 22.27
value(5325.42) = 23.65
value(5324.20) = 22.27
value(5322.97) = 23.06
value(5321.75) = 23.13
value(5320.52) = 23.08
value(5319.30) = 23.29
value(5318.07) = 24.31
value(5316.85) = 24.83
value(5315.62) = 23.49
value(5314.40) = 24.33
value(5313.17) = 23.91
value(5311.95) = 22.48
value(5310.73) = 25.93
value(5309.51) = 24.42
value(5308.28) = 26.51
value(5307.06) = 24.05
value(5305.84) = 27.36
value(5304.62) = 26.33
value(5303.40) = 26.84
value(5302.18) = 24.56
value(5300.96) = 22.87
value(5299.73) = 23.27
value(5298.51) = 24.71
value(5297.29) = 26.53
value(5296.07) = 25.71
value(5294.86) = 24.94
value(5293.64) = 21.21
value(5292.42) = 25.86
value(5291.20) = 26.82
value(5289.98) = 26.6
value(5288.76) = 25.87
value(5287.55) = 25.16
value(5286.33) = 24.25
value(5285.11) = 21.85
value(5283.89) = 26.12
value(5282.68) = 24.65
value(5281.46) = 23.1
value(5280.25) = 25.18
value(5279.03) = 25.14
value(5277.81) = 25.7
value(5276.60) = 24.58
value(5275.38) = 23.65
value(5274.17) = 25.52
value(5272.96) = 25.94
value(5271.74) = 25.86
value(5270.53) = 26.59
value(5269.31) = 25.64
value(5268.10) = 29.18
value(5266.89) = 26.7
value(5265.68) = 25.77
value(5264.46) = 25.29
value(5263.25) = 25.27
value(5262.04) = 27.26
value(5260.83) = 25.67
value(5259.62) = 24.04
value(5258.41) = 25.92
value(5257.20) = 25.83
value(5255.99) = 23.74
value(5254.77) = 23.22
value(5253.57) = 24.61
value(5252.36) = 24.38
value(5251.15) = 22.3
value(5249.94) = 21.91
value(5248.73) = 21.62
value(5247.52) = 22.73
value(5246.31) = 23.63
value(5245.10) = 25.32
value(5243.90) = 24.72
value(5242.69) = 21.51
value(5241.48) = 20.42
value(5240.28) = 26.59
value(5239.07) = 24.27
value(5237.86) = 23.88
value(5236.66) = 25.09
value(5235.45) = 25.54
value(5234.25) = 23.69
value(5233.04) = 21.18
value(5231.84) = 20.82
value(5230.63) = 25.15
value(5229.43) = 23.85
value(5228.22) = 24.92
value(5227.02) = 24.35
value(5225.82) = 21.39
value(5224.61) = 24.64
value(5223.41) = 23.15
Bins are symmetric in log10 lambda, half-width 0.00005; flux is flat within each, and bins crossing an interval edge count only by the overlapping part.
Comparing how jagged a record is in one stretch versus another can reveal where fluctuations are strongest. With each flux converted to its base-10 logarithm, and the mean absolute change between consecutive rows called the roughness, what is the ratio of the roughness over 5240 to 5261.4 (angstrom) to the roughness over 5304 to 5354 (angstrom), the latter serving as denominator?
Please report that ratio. 1.1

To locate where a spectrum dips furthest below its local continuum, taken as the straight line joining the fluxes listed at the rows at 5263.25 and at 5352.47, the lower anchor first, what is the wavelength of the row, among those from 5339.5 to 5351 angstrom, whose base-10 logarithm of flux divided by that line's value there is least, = 5342.62 angstrom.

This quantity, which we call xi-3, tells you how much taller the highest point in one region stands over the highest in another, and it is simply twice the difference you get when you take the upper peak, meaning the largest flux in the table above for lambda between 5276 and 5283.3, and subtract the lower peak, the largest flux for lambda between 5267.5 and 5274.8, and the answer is -7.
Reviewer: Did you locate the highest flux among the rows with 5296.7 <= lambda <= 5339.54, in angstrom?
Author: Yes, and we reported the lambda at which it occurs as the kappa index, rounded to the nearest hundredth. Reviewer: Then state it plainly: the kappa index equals 5305.84 angstrom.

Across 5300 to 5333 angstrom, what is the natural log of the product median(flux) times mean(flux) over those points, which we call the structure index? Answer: 6.33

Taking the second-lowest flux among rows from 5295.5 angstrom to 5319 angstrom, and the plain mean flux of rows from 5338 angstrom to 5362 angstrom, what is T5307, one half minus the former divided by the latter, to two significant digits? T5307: -0.50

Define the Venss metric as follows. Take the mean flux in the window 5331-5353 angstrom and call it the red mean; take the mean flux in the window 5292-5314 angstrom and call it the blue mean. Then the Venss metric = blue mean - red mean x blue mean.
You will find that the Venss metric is -552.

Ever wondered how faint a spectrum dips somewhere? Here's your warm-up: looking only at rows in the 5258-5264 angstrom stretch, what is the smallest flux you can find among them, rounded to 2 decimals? 24.04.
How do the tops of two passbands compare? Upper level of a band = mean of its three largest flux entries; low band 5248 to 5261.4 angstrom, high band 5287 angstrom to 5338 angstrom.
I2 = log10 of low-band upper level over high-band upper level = -0.02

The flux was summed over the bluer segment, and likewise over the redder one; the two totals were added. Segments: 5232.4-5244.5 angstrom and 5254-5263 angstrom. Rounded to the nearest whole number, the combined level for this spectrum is 413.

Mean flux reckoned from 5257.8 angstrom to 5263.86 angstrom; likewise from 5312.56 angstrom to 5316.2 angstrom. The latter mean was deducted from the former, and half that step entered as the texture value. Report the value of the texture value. 0.9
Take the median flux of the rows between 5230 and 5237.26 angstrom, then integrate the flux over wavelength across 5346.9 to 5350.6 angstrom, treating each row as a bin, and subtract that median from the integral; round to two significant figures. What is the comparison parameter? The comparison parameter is 63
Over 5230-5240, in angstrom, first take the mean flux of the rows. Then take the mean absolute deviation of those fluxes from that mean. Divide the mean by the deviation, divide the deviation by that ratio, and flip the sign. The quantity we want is -0.077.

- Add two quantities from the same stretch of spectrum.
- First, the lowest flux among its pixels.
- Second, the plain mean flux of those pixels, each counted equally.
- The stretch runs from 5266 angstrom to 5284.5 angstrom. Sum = 48.7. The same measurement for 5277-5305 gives 46.1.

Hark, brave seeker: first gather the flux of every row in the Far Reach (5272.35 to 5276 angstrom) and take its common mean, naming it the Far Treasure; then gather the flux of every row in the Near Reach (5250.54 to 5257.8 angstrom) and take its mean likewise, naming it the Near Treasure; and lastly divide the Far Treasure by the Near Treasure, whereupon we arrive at 1.04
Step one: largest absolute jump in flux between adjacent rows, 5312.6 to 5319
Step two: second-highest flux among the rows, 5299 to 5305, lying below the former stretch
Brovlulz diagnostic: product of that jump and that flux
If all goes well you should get 35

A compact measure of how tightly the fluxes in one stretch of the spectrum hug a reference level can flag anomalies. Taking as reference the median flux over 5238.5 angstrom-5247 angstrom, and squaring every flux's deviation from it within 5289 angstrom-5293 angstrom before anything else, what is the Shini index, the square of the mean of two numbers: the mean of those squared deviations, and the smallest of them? 13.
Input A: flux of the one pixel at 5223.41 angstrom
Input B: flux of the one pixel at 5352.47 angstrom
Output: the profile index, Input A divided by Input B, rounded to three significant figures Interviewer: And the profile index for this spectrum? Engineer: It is 1.06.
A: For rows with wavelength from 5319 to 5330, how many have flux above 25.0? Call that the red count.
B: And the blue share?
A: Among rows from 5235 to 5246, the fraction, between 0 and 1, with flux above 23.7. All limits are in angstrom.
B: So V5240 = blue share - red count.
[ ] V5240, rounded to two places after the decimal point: 0.78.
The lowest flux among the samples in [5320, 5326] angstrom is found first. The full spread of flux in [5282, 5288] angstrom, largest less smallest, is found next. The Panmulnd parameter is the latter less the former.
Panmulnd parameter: -18.0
